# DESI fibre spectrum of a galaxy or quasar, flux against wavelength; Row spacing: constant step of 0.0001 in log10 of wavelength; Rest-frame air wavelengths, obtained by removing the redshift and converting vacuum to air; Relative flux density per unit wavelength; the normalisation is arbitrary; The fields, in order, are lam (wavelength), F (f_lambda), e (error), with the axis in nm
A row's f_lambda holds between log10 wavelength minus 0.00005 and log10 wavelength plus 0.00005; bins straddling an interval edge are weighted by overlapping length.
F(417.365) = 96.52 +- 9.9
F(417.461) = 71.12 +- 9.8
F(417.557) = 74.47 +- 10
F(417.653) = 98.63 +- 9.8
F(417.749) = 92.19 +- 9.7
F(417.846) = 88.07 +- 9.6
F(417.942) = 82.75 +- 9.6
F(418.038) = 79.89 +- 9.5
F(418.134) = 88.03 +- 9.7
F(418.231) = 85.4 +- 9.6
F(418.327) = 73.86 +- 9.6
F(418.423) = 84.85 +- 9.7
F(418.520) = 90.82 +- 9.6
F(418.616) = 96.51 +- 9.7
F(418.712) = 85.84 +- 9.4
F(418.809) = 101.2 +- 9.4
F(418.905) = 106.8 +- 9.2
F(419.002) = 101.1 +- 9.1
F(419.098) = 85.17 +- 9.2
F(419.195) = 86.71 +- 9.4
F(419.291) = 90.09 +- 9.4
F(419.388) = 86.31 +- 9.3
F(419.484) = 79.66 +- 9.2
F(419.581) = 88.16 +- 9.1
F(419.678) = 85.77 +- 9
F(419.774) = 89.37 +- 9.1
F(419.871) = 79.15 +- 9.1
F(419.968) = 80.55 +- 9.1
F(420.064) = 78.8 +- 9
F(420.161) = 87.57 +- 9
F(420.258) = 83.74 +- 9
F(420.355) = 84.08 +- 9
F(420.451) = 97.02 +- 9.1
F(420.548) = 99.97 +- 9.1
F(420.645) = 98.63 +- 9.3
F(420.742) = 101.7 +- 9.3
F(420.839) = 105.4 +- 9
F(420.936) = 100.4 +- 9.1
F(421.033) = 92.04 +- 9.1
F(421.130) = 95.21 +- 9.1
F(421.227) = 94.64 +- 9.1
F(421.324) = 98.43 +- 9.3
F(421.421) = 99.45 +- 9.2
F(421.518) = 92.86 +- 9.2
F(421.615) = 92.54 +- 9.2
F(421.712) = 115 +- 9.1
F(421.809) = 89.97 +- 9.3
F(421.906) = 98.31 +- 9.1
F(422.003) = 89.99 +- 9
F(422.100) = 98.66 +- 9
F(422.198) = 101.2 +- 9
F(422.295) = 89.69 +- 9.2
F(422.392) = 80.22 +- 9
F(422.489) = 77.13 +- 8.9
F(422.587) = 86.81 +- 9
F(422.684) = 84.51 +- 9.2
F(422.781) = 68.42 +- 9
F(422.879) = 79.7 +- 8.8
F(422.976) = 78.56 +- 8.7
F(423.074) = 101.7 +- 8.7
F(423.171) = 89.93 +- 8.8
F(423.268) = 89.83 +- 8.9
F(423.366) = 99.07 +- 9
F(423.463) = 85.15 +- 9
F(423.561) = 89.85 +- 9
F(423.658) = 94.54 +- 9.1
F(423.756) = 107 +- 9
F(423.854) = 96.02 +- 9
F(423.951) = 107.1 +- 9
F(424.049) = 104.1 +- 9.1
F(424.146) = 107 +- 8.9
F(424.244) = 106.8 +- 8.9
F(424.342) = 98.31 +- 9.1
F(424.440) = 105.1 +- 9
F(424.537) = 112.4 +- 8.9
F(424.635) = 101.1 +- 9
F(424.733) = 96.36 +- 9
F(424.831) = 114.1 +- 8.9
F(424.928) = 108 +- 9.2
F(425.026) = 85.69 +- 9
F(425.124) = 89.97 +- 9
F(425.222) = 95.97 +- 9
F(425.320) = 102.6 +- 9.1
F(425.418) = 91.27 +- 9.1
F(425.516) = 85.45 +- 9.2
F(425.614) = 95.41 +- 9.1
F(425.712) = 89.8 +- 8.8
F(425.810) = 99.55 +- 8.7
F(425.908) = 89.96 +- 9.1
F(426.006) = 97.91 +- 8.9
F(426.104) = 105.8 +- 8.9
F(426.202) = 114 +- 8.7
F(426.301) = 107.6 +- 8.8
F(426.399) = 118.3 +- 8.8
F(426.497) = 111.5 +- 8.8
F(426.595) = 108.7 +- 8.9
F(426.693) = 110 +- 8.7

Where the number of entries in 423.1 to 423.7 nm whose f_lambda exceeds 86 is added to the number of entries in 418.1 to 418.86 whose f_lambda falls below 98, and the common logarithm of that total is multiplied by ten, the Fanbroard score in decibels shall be 10.8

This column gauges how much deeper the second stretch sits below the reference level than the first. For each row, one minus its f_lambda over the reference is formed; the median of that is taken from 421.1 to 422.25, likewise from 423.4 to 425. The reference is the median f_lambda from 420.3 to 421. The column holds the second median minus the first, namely -0.078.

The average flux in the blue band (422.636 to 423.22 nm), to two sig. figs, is 84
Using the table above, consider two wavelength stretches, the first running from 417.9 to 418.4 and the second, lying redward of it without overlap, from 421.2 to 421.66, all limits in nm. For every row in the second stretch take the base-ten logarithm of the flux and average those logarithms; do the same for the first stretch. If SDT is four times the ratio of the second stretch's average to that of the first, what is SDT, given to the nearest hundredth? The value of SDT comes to 4.14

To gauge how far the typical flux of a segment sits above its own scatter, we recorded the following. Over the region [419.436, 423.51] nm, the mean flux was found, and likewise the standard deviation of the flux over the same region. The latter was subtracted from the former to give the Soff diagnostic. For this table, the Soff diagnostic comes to 81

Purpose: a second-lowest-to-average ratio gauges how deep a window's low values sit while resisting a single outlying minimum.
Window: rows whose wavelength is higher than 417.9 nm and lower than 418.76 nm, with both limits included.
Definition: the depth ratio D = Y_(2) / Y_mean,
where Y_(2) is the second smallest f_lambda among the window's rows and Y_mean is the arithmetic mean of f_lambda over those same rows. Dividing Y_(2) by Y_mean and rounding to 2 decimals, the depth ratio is 0.94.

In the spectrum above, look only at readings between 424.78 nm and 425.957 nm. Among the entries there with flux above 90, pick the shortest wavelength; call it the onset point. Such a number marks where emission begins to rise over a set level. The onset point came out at 424.831 nm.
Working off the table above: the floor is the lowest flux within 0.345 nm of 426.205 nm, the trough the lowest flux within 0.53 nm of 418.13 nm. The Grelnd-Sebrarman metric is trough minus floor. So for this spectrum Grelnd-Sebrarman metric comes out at -16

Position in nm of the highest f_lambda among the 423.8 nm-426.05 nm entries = 424.831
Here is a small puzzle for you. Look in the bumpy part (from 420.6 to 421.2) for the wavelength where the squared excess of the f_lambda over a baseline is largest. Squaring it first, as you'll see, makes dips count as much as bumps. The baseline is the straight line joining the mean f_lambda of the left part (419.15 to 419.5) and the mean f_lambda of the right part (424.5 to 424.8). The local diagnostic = 420.839 nm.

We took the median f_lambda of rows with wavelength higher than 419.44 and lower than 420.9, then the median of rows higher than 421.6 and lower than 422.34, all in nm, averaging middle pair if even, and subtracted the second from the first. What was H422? -7.9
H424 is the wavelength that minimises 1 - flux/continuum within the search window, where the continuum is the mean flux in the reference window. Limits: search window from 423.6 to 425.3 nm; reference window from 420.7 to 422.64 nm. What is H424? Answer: 424.831 nm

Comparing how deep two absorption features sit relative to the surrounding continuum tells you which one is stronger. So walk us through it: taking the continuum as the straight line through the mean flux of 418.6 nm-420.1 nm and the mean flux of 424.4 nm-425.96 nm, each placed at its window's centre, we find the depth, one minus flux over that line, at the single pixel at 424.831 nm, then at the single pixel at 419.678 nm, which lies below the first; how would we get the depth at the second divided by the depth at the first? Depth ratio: -0.2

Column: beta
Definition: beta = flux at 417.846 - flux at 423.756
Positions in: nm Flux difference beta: -19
